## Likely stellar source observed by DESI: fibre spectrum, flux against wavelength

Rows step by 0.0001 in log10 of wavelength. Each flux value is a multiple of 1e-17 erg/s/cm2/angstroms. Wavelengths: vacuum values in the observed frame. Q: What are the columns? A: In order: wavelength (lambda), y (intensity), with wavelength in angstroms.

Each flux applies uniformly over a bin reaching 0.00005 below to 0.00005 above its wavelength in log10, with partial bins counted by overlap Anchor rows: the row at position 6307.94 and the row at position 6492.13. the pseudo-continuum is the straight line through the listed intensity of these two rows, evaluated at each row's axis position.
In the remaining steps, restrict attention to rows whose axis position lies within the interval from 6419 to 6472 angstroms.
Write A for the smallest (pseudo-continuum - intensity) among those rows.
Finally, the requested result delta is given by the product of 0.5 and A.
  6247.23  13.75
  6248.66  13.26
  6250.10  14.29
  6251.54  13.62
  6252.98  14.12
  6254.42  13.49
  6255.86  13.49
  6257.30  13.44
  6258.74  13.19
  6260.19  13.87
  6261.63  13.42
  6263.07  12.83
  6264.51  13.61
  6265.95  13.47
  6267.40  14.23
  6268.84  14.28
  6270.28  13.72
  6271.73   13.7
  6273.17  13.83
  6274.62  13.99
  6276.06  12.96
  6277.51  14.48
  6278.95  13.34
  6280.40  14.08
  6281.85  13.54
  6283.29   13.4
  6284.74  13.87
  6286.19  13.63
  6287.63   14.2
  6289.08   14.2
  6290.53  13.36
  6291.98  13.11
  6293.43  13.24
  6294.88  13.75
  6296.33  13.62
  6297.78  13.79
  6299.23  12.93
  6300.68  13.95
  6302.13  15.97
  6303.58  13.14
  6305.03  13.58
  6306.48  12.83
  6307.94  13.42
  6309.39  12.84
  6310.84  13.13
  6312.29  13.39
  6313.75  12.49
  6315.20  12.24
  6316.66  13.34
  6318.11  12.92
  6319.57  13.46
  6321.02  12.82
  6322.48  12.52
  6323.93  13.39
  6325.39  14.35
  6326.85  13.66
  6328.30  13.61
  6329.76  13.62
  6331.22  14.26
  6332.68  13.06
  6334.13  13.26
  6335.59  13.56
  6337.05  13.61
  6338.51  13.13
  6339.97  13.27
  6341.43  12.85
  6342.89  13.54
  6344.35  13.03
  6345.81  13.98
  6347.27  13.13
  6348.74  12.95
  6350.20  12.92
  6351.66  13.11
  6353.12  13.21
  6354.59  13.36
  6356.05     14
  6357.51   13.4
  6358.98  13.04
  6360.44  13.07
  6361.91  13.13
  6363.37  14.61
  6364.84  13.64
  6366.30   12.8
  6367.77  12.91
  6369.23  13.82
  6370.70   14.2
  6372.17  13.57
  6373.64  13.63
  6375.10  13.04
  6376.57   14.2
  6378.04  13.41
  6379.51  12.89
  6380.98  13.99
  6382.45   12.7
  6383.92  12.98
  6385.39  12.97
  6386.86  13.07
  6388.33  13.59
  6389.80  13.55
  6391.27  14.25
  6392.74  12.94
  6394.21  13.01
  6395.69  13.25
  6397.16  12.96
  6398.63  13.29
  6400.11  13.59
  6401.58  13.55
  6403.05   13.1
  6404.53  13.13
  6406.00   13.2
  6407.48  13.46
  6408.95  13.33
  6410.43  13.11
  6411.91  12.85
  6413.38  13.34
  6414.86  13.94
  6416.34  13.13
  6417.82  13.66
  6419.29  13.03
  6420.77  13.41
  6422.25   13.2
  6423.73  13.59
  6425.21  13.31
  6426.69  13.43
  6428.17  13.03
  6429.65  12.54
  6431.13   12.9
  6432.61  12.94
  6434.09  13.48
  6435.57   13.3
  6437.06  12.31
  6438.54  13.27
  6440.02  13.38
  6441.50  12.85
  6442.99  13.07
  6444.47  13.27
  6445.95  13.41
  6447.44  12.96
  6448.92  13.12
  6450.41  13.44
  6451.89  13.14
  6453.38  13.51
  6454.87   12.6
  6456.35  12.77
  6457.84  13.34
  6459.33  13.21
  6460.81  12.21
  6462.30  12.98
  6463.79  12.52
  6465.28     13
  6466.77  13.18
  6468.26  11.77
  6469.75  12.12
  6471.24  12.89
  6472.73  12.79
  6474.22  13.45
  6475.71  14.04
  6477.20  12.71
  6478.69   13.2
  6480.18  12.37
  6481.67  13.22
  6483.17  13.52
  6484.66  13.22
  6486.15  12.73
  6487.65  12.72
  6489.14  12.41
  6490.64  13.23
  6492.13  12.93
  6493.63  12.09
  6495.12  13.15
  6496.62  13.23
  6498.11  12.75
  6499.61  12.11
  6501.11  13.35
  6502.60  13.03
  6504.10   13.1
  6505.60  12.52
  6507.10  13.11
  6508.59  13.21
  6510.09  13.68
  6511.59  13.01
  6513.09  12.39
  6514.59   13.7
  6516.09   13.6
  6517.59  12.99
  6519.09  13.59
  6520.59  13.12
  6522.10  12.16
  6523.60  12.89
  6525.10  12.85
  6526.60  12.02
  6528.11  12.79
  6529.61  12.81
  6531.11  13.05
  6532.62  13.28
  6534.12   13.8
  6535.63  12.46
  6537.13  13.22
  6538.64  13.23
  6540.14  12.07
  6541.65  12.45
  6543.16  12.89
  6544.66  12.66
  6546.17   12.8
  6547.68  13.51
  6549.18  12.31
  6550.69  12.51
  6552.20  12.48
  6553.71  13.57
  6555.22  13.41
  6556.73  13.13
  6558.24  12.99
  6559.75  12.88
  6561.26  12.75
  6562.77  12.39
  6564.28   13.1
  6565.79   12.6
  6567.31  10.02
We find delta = -0.24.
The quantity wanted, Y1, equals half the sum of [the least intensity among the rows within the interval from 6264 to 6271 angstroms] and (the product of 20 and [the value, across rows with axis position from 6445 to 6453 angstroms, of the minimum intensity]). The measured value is 136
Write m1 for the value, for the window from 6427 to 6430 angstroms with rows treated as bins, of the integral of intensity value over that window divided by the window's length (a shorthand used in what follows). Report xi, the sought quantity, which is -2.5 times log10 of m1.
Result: -2.78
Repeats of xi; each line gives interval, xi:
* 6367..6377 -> -2.83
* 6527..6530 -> -2.76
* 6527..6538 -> -2.79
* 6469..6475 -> -2.77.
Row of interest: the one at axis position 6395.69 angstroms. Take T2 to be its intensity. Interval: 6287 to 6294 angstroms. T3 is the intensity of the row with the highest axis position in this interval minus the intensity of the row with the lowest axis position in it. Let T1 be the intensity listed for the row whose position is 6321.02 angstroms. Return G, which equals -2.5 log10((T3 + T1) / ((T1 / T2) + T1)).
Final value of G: 0.164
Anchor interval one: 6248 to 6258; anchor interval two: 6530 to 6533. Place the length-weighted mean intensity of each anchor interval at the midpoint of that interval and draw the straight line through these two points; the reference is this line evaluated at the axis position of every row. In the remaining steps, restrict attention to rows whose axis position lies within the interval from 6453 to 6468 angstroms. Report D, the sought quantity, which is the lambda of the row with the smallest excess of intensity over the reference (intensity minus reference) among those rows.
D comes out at 6460.81 angstroms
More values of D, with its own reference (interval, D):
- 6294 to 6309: 6306.48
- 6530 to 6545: 6540.14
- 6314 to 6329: 6315.20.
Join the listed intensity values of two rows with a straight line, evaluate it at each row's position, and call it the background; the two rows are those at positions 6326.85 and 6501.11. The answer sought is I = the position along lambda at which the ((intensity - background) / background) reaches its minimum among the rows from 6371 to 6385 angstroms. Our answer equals 6382.45 angstroms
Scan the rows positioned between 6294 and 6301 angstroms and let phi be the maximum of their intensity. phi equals 13.95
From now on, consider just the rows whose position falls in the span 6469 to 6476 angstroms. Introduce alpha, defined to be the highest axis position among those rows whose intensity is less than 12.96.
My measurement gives 6472.73 angstroms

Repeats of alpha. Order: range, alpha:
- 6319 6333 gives 6322.48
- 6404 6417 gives 6411.91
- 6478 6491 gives 6489.14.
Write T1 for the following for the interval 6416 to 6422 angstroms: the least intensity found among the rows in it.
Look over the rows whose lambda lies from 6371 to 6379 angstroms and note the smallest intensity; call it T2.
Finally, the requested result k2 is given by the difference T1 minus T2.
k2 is 0.0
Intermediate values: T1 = 13.03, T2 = 13.04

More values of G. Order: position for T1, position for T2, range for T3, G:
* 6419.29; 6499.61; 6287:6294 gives 0.169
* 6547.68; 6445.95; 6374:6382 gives 0.004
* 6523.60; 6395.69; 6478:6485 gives 0.077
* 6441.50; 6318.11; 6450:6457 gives 0.139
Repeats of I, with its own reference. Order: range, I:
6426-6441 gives 6437.06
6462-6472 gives 6468.26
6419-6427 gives 6419.29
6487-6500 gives 6493.63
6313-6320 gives 6315.20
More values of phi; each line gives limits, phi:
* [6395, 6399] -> 13.29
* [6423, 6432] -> 13.59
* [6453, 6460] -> 13.51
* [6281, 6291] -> 14.2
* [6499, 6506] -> 13.35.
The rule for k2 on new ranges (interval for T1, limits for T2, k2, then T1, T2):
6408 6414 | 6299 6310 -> 0.0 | 12.85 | 12.83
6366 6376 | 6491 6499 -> 0.7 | 12.8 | 12.09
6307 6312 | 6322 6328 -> 0.3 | 12.84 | 12.52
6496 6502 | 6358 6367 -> -0.7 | 12.11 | 12.8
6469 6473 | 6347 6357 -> -0.8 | 12.12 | 12.92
